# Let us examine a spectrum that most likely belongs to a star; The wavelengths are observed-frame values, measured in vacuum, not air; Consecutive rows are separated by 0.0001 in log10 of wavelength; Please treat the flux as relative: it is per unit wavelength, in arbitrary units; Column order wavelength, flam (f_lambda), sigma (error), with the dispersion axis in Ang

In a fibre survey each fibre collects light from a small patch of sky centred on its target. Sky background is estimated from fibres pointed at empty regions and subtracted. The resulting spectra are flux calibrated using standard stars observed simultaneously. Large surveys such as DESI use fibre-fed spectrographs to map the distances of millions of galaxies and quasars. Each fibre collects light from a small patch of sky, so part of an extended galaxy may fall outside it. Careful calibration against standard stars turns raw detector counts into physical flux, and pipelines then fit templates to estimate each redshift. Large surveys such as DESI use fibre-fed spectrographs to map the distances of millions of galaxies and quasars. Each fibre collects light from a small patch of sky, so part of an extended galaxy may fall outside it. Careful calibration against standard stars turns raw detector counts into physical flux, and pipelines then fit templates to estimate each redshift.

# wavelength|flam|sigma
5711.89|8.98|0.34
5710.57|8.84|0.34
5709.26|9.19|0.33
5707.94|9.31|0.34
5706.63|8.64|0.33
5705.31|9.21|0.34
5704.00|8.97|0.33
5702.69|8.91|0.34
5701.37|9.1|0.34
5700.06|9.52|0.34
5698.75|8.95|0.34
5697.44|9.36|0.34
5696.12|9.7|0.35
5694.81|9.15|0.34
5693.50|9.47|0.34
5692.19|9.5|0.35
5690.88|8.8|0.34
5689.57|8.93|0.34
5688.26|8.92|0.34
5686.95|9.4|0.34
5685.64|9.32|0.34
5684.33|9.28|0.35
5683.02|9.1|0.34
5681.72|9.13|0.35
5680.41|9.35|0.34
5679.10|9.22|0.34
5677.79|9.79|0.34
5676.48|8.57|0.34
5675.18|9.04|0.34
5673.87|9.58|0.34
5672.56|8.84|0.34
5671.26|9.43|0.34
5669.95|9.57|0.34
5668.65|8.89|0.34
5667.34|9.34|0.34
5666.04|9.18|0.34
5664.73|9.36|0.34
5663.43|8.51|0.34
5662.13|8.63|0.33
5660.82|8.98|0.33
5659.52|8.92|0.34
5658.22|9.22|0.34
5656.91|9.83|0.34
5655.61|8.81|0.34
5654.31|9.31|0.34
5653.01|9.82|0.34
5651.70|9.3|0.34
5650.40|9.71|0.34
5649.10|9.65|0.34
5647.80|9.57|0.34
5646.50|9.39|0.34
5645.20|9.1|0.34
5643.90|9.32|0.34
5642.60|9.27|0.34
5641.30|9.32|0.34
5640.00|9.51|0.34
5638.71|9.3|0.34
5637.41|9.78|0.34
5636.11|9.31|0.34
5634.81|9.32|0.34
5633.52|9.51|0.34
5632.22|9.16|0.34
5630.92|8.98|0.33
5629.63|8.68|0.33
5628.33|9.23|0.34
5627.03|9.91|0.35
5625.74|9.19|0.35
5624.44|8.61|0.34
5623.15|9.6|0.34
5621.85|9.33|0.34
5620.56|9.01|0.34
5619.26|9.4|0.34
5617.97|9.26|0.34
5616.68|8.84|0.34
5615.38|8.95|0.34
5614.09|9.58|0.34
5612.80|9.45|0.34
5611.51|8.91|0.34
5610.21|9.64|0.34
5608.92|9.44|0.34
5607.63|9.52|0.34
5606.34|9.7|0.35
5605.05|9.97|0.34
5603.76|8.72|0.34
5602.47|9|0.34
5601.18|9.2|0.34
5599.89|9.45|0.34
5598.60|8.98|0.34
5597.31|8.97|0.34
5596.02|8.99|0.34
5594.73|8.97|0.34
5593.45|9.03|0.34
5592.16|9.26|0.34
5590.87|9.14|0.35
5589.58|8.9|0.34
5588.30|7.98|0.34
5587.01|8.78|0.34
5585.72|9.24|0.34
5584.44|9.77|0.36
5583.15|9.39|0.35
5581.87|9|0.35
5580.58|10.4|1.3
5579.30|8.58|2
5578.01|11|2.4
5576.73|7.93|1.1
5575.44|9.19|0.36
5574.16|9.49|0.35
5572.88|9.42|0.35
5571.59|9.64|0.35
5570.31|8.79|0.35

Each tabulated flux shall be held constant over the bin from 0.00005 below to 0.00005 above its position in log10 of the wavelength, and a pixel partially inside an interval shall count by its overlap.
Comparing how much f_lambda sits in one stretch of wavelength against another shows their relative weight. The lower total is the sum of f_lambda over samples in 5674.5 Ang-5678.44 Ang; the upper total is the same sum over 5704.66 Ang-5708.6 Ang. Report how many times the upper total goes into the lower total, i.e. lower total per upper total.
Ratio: 1.01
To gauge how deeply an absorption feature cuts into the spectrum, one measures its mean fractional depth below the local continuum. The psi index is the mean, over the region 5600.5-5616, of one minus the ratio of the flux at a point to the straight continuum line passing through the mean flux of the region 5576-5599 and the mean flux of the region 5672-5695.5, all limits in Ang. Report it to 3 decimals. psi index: -0.022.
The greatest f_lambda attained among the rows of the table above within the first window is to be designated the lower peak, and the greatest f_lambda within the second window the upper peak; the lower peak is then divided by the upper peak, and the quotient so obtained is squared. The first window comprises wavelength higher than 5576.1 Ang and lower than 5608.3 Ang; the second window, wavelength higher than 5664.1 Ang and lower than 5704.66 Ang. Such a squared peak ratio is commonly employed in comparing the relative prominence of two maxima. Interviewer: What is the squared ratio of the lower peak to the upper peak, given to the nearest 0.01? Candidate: 1.26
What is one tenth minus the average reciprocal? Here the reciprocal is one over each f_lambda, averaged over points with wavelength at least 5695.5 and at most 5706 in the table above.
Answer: -0.0086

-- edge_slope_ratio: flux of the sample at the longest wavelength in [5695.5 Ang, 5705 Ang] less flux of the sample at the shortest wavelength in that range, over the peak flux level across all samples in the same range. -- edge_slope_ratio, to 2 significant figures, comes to -0.075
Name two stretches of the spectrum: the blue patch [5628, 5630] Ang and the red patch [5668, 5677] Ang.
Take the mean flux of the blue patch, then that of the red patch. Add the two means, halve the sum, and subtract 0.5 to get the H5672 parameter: 8.54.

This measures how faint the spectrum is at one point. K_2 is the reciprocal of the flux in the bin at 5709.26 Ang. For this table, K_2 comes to 0.109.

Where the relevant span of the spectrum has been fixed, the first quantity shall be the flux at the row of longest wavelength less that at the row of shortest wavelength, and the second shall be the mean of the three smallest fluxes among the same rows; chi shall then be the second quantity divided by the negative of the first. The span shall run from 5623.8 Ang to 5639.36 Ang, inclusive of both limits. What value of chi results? -13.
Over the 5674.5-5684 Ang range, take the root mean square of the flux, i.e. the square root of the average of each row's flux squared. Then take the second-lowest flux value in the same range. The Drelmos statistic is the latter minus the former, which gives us -0.14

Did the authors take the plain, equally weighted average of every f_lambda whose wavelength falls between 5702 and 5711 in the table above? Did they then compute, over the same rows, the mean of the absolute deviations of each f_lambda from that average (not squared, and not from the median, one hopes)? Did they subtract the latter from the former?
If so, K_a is 8.82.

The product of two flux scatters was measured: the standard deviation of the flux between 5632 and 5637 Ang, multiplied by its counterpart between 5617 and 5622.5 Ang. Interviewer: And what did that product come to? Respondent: 0.02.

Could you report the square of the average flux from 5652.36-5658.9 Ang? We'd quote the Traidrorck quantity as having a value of 88.3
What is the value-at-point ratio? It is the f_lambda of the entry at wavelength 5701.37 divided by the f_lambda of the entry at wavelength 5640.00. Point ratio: 0.96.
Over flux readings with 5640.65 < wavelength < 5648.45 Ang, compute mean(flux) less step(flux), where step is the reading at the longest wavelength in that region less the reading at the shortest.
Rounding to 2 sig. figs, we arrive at 9.1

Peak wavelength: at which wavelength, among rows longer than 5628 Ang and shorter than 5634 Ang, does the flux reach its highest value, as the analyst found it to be 5633.52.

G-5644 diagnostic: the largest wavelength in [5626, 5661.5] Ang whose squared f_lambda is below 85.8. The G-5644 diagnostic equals 5660.82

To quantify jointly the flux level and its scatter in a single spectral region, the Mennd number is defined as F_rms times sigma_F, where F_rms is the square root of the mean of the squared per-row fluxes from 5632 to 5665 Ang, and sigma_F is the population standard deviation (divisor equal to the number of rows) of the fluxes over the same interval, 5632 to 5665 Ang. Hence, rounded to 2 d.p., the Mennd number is 3.09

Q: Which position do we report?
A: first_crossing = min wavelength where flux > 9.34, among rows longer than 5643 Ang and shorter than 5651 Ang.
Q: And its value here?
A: 5646.50 Ang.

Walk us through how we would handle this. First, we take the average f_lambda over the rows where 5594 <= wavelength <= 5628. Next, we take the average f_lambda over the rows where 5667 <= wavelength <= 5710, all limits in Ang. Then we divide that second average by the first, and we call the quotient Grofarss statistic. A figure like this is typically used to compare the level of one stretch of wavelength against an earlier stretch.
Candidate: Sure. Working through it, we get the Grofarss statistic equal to 0.994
